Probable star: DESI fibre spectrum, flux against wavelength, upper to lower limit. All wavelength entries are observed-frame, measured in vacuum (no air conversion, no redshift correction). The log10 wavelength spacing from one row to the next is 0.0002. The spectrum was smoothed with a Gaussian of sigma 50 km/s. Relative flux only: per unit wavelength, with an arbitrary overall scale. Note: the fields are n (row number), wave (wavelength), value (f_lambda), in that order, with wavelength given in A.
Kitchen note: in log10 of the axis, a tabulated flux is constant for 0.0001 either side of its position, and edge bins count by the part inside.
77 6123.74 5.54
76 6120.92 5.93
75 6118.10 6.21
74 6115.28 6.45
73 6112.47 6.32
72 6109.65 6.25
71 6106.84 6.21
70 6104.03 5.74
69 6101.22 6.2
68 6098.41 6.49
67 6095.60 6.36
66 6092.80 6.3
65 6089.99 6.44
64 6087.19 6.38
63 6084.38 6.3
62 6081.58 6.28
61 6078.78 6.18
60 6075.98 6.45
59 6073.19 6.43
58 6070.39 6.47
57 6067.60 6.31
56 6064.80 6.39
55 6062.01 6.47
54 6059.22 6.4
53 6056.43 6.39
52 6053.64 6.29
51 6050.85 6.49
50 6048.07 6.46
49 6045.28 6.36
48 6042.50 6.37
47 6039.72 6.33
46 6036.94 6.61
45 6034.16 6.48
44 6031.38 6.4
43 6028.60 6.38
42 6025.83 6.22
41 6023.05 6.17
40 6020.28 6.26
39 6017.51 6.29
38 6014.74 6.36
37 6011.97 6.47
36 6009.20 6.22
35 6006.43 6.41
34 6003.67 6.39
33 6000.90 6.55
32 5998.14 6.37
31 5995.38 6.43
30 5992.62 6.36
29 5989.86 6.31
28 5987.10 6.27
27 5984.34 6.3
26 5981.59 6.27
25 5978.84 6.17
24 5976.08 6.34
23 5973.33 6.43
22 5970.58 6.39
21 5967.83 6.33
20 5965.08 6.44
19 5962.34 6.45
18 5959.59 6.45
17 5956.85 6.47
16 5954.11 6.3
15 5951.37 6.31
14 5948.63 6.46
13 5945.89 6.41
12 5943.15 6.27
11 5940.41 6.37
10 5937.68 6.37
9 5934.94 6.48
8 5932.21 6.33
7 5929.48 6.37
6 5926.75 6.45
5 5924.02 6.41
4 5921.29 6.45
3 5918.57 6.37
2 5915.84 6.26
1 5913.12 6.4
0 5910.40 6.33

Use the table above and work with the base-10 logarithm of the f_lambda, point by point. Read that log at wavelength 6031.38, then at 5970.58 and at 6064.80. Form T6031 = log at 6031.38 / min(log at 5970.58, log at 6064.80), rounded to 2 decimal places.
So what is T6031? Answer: 1.00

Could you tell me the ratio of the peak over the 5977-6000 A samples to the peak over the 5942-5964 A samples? 0.99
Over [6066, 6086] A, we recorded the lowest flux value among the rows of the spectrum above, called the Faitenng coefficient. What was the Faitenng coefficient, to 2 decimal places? 6.18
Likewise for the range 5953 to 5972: 6.30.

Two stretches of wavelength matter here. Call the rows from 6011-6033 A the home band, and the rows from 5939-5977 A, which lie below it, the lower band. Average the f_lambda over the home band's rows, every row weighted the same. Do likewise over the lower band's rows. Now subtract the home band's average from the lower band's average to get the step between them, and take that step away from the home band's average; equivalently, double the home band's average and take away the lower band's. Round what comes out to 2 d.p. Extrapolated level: 6.25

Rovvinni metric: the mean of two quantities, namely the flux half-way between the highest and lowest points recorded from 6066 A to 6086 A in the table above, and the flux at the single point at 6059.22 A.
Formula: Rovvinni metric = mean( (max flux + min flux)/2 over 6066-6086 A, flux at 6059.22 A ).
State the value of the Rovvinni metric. 6.36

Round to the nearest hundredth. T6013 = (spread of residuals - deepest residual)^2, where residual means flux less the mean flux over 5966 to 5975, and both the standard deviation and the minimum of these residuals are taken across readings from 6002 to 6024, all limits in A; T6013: 0.10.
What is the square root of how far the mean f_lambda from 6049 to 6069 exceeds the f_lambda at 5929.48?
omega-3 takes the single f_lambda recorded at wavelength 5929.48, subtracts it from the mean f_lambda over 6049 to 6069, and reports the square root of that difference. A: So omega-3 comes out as 0.15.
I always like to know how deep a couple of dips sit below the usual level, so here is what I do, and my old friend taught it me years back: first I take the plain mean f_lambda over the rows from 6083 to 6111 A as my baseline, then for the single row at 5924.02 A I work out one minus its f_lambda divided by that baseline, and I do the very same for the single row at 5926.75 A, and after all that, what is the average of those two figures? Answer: -0.026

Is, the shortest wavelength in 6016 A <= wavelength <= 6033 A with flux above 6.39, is 6031.38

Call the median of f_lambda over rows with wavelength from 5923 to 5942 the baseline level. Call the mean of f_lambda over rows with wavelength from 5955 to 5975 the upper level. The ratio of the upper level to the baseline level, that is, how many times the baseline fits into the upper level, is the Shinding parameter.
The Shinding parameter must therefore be 1.01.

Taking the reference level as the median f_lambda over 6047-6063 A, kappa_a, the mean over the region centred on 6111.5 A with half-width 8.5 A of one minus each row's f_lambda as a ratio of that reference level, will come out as 0.036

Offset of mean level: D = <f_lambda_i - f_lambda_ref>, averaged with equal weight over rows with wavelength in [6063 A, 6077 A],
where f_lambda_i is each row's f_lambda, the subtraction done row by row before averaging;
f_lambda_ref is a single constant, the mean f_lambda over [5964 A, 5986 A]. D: 0.08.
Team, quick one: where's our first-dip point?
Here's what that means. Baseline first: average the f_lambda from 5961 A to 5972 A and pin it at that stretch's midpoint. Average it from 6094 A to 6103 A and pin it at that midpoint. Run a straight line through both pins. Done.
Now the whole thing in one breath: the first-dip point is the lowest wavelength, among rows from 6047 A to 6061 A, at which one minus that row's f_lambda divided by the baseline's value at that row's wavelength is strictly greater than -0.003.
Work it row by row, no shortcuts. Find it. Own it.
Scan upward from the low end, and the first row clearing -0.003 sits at 6053.64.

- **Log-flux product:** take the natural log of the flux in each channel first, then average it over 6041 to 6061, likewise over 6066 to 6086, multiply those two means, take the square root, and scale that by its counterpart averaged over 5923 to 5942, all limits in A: 3.44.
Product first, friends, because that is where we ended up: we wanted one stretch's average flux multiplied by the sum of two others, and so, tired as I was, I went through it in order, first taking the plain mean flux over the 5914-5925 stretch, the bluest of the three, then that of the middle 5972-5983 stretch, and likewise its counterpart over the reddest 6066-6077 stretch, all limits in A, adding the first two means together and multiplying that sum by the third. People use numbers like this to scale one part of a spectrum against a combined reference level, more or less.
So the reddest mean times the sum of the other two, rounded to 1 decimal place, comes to 81.3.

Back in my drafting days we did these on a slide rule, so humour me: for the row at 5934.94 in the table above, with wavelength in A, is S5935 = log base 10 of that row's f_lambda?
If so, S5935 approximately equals 0.812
